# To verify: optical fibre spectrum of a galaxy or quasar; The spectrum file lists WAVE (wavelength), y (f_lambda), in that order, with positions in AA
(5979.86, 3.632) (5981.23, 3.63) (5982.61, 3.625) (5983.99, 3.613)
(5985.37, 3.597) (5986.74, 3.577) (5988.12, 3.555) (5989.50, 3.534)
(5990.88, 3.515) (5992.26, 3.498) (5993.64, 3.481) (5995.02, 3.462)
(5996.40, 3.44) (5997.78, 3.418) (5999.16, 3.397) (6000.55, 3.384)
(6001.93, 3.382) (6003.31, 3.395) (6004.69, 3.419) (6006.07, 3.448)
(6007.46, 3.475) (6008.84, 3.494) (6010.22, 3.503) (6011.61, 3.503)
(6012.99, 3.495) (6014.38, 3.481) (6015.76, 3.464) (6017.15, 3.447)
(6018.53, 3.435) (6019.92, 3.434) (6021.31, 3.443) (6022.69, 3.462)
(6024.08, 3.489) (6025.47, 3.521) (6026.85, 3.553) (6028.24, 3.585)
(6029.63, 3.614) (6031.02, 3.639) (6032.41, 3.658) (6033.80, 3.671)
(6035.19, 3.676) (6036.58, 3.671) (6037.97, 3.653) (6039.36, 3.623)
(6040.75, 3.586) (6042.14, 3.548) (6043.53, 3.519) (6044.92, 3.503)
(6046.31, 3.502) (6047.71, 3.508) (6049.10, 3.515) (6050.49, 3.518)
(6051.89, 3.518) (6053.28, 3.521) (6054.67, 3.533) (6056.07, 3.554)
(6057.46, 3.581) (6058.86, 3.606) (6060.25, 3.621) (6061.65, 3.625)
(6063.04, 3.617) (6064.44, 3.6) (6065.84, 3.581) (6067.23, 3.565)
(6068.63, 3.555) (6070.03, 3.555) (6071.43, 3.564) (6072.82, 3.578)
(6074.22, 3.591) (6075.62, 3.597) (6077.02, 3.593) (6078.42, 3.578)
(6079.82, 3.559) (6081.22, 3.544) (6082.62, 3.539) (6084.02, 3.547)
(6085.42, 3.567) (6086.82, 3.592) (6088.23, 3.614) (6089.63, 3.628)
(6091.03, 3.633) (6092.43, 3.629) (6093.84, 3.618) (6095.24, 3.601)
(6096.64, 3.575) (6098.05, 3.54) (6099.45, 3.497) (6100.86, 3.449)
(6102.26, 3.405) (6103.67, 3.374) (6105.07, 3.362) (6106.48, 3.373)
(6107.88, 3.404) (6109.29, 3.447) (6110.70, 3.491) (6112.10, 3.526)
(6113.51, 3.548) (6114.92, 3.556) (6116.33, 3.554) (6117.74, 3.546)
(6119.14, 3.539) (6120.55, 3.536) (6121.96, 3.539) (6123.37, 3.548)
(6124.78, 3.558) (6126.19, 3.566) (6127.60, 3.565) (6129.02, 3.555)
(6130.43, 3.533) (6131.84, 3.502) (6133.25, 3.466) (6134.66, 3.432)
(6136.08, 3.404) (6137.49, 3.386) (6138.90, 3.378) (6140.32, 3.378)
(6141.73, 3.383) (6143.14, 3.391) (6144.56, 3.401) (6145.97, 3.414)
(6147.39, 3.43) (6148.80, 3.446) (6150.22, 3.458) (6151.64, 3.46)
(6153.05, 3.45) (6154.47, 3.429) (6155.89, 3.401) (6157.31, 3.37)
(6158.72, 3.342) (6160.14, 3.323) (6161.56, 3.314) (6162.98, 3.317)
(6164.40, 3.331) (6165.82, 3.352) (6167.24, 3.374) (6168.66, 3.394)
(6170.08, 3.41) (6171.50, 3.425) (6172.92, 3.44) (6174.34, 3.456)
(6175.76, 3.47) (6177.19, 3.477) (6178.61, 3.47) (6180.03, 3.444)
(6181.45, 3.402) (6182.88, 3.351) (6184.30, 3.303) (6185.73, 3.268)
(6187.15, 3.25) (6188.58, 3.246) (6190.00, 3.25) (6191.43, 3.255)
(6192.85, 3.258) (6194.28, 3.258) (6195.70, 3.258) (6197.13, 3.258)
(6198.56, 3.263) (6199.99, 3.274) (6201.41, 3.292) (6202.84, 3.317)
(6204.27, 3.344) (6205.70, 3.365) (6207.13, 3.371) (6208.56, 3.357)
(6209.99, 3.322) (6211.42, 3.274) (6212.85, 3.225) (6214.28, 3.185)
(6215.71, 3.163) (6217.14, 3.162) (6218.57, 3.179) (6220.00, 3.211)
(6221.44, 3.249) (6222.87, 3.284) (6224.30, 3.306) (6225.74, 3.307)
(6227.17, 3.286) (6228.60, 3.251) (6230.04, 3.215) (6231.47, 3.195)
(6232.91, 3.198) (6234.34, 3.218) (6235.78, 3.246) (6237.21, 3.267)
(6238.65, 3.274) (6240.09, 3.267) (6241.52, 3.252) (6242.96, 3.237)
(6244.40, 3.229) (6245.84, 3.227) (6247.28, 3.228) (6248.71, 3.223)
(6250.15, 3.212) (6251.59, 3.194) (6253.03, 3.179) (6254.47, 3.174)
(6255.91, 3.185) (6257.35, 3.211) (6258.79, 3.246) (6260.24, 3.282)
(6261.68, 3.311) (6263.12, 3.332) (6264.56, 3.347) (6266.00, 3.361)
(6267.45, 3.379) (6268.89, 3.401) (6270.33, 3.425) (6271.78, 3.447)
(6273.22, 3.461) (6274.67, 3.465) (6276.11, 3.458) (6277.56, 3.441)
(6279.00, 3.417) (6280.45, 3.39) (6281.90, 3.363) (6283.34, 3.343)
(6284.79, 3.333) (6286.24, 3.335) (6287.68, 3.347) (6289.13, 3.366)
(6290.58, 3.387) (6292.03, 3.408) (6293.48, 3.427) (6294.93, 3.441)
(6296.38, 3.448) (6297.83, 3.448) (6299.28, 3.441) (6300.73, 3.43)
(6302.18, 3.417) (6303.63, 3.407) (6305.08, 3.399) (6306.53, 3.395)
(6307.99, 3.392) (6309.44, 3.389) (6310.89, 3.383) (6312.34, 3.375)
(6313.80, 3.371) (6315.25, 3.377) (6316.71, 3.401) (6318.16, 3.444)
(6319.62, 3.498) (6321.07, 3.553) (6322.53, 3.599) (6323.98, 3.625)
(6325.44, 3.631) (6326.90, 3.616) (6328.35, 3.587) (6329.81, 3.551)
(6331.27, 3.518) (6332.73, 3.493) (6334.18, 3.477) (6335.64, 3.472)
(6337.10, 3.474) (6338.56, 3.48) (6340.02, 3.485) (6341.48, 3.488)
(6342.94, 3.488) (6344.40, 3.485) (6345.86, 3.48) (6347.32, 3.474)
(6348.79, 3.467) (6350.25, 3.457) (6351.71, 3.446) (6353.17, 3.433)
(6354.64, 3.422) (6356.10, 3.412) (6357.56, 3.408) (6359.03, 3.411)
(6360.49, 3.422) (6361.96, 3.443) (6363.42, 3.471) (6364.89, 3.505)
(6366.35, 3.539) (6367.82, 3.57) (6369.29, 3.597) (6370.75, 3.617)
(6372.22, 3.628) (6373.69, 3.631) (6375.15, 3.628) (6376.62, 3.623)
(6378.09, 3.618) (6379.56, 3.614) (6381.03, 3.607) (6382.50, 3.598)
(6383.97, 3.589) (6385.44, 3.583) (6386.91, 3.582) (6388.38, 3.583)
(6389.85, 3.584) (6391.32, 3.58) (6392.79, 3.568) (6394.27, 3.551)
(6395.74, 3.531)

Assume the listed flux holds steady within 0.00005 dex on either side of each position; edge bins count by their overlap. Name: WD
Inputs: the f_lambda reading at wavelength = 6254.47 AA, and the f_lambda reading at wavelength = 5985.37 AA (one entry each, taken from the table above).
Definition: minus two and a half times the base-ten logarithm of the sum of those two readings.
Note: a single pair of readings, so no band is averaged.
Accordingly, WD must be -2.077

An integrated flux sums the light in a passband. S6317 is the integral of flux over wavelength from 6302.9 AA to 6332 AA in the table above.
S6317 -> 101.1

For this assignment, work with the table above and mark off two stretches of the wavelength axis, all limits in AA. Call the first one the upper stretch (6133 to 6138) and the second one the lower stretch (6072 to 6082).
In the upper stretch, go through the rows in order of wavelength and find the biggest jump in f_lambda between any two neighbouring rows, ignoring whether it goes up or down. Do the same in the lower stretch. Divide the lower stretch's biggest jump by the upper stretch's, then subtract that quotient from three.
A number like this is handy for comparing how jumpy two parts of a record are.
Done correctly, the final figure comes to 2.4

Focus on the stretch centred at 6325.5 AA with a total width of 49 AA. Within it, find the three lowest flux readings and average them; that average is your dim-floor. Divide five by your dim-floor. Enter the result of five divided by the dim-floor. 1.48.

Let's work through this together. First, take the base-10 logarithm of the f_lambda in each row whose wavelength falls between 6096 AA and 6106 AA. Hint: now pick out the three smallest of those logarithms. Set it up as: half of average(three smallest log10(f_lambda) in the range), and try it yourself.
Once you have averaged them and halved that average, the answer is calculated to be 0.264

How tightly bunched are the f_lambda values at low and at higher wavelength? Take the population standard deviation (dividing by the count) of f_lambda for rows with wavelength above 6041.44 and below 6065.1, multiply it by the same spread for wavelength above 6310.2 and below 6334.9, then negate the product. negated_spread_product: -0.0041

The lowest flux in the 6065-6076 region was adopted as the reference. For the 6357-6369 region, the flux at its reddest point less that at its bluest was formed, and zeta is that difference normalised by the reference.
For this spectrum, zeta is 0.046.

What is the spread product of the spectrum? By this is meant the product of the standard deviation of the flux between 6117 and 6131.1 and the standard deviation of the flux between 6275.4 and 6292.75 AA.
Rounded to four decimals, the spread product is 0.0005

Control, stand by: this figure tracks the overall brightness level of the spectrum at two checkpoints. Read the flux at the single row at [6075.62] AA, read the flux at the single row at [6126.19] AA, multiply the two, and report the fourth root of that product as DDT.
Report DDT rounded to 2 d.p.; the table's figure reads 1.89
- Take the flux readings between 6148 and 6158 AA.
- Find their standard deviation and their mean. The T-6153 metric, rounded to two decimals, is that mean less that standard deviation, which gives 3.40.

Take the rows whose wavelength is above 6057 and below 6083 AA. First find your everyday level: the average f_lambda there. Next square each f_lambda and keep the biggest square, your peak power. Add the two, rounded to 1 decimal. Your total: 16.7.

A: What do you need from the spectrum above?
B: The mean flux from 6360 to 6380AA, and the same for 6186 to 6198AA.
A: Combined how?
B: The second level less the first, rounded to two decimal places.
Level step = -0.31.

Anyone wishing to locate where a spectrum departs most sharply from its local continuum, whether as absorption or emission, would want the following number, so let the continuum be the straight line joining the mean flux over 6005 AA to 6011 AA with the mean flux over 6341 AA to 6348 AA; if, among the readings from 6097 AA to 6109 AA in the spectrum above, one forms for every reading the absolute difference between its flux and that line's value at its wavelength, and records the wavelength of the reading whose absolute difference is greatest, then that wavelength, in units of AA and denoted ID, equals 6105.07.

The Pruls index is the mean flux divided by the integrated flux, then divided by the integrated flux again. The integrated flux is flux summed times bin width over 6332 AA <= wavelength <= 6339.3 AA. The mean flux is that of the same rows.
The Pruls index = 0.0054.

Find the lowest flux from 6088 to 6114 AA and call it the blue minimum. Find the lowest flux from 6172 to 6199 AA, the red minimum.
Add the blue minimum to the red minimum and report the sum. 6.61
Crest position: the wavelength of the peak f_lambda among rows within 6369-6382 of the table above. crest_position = 6373.69 AA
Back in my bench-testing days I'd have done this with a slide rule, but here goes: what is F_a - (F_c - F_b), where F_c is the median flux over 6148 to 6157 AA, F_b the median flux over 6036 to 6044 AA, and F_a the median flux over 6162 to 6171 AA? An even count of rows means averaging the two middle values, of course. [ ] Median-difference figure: 3.52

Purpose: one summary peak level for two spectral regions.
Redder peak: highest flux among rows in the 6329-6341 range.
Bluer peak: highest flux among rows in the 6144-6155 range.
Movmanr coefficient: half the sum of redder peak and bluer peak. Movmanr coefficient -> 3.51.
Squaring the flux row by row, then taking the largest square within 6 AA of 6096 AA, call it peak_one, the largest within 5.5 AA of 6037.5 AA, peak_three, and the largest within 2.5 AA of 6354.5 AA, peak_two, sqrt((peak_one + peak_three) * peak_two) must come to 17.7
